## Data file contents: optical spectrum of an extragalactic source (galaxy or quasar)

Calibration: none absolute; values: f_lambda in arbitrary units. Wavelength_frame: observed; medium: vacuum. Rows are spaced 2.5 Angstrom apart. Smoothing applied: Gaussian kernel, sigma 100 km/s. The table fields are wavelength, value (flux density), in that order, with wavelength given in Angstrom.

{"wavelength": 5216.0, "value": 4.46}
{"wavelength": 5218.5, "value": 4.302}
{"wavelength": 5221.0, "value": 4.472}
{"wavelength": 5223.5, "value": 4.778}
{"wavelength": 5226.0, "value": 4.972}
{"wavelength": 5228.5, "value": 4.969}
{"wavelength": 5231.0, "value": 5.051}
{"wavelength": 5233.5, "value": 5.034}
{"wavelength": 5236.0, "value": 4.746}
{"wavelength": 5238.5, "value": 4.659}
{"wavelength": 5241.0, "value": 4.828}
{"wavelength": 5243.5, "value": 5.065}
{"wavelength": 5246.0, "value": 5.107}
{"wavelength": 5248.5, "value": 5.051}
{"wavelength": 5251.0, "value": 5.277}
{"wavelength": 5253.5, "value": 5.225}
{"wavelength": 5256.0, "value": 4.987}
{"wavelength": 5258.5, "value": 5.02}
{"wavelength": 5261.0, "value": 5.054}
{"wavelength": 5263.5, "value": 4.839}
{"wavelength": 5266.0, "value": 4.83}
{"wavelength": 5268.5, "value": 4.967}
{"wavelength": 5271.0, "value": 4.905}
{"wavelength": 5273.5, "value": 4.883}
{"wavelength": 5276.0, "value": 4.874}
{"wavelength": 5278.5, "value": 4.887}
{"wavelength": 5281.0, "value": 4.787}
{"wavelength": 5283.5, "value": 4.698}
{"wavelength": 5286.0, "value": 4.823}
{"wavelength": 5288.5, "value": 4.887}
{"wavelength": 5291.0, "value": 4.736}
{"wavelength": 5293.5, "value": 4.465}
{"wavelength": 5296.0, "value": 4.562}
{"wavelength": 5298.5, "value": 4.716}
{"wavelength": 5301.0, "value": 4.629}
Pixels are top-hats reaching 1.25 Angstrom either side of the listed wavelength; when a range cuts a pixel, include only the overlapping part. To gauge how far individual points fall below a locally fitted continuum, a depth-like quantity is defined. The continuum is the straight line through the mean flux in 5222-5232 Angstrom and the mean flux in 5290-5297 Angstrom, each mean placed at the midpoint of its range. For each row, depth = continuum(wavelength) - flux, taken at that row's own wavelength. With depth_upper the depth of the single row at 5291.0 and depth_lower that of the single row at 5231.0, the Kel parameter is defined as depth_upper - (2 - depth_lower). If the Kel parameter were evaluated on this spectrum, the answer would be -2.3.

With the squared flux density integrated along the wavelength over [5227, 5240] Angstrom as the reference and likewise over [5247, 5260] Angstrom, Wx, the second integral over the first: 1.1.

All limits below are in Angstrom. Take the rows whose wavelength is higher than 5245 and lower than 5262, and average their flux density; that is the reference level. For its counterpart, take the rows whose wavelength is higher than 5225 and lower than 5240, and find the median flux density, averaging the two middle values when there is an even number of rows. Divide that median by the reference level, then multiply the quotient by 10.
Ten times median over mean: 9.7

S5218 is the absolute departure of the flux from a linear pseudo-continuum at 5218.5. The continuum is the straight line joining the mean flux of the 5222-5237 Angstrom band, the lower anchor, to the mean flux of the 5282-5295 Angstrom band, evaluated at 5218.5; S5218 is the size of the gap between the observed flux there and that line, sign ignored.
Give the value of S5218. 0.66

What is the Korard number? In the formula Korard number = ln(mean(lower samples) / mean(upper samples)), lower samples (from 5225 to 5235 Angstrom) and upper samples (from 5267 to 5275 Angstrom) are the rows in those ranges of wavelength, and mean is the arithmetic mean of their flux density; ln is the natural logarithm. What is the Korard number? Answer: 0.02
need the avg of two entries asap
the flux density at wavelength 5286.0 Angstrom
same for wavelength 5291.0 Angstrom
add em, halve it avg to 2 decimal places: 4.78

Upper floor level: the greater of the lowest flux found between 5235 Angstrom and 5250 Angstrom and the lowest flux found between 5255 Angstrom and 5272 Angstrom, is 4.83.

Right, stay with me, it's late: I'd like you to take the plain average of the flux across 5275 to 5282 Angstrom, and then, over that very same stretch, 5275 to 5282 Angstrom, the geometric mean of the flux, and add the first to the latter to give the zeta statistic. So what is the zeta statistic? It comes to 9.7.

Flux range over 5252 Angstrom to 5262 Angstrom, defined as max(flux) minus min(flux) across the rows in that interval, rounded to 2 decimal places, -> 0.24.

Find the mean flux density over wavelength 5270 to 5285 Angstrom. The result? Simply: 4.84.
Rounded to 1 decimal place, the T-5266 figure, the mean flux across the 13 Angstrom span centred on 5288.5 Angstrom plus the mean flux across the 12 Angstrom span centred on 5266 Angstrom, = 9.6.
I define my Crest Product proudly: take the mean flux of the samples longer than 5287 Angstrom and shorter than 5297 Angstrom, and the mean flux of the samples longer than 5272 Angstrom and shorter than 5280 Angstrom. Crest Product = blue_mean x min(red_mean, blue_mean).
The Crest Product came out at 22.8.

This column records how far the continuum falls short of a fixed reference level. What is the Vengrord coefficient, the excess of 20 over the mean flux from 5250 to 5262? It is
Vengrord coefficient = 14.9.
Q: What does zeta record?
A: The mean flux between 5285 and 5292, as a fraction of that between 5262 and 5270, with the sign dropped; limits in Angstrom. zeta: 0.99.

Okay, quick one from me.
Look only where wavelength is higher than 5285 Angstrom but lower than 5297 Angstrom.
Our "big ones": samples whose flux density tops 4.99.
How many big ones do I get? 0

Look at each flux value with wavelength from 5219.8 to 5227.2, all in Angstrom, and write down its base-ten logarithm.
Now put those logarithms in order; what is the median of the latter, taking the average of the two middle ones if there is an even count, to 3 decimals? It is 0.679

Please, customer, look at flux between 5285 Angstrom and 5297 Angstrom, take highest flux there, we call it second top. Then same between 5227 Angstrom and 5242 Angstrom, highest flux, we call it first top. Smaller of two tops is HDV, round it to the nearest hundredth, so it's 4.89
